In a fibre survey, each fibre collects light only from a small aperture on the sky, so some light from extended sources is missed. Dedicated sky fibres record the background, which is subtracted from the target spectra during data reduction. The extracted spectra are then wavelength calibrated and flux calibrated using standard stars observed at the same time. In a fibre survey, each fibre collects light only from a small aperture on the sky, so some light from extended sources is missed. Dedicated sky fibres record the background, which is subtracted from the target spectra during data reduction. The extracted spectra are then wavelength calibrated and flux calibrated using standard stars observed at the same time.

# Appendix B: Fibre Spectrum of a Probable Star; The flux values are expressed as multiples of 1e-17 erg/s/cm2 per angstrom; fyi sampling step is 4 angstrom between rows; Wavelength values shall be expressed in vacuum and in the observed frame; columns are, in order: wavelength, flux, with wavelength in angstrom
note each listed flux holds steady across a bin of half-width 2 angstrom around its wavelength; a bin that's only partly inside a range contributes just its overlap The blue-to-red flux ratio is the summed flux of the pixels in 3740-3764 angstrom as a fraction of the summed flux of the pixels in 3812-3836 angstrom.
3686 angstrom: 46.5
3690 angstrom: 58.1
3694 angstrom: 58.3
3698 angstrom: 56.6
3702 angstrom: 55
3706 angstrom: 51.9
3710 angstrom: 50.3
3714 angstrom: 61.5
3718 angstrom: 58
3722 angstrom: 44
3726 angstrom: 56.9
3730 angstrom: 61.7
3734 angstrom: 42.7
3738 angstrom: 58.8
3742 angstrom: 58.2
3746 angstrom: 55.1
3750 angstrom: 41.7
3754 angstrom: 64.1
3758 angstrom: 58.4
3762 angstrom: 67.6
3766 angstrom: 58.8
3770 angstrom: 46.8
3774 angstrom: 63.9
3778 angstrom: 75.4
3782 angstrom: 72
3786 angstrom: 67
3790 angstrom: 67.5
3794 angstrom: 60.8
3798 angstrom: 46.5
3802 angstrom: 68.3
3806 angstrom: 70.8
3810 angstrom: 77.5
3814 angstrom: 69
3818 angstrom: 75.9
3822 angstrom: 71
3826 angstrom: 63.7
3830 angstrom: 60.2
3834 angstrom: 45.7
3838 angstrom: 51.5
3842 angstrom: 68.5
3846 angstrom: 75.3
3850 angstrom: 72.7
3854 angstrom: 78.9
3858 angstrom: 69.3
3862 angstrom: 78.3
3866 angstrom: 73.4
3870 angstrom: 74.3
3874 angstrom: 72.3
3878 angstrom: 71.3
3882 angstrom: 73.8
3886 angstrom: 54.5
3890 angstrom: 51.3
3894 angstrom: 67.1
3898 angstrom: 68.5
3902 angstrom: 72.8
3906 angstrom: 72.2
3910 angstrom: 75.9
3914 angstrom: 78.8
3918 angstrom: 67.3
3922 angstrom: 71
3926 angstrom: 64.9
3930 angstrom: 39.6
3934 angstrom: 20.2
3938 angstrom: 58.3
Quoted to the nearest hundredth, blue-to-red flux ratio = 0.90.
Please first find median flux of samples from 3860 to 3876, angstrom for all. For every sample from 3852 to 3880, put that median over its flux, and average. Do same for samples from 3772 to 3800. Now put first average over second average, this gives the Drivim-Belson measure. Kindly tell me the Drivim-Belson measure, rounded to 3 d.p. 0.858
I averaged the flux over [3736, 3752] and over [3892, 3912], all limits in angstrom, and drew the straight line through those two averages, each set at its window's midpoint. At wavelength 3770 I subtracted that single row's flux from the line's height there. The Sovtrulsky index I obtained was 10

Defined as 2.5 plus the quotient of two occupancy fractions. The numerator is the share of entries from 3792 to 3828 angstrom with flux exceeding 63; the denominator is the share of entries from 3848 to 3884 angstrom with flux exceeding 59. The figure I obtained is 3.3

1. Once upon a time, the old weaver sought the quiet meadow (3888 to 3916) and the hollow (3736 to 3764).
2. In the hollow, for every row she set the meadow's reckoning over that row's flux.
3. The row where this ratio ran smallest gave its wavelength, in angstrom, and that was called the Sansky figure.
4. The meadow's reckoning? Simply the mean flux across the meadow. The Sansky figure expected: 3762 angstrom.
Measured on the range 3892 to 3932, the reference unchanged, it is 3914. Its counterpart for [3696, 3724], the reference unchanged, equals 3714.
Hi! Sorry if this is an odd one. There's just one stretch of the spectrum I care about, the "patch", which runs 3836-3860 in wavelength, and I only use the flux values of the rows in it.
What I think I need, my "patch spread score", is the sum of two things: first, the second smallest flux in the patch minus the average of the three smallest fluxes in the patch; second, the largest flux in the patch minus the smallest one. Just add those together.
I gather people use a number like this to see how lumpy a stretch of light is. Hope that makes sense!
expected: 33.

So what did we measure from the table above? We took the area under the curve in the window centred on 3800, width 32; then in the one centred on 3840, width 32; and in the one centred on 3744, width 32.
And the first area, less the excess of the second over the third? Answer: 1806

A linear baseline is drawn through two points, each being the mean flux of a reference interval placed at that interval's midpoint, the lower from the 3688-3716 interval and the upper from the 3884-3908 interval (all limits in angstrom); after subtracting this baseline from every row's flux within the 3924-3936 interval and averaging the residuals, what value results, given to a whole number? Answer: -24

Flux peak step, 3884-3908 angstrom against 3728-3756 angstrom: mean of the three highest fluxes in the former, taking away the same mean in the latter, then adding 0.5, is 10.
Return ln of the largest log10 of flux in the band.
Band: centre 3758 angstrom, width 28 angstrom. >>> 0.60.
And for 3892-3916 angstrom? 0.64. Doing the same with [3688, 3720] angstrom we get 0.58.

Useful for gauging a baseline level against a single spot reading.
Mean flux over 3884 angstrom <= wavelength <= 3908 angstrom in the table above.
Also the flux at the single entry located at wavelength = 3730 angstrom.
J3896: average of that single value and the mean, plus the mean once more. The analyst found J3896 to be 127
